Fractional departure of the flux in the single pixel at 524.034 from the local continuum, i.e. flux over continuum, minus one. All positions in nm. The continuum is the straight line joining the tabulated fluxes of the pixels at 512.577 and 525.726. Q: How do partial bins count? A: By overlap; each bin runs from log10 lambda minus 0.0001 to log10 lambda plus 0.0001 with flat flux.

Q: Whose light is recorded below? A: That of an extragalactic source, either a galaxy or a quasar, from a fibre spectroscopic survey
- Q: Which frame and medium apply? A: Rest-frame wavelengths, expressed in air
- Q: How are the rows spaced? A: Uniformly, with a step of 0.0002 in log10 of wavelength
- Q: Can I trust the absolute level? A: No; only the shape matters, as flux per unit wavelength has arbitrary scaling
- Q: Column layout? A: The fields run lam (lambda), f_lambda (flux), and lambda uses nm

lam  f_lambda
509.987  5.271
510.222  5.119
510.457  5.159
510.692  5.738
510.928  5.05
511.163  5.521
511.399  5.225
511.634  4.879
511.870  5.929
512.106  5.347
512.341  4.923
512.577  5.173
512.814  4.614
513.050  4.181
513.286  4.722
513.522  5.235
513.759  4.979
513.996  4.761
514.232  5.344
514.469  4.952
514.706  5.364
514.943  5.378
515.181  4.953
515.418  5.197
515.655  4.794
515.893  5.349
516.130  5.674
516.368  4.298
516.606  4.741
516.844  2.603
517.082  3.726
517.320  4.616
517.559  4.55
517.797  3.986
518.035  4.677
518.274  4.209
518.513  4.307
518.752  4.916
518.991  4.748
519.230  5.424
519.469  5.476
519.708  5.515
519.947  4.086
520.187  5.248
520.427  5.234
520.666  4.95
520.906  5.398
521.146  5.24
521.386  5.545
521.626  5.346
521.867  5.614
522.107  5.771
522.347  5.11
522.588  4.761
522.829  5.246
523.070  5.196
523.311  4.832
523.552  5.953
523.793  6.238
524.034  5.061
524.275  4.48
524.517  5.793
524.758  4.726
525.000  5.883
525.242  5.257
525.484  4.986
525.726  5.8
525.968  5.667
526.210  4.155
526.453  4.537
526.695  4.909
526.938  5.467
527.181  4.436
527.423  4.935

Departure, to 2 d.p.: -0.12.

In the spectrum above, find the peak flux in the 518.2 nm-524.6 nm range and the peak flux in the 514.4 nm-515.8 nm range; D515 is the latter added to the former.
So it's 11.6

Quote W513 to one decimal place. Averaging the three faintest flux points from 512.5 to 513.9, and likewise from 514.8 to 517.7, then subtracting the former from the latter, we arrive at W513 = -1.0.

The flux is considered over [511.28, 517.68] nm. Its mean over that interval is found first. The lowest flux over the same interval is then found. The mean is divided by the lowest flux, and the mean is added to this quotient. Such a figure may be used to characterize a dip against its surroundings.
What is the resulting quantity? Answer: 6.74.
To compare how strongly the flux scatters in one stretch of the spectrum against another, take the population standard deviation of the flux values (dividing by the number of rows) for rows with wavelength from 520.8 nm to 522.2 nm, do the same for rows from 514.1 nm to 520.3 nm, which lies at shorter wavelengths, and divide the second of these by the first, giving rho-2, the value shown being 3.8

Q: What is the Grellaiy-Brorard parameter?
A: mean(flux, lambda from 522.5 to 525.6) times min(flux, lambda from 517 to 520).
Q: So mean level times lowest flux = 19.6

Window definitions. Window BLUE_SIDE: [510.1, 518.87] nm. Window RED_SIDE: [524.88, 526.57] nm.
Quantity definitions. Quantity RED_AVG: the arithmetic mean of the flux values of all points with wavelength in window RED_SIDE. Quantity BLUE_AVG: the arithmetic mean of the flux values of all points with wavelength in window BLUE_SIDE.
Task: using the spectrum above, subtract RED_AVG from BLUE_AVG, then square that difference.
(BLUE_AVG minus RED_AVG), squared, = 0.10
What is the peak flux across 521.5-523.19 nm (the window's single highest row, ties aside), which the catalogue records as 5.771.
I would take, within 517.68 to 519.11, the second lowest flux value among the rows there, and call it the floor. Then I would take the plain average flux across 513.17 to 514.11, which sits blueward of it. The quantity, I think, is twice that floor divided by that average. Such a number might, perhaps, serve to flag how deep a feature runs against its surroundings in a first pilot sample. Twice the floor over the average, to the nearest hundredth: 1.71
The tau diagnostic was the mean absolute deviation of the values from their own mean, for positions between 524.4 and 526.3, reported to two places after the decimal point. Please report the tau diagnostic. 0.50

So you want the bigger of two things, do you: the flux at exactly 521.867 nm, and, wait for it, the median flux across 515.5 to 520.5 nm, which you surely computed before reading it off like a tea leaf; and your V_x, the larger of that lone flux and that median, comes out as 5.61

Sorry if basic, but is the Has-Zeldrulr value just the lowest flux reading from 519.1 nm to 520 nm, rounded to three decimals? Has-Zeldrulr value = 4.086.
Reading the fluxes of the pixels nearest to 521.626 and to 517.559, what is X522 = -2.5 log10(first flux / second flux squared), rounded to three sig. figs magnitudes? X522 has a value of 1.47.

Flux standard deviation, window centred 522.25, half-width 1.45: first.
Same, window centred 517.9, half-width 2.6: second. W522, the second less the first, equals 0.37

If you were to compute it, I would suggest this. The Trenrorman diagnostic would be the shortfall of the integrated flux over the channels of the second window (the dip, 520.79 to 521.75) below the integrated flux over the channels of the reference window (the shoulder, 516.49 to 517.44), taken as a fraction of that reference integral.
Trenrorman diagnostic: -0.4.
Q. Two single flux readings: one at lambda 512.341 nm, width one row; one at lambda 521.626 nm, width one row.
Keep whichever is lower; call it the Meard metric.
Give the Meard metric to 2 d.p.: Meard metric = 4.92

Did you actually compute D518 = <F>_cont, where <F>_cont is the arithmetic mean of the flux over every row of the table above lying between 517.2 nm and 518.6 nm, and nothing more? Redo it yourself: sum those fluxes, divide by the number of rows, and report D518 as 4.4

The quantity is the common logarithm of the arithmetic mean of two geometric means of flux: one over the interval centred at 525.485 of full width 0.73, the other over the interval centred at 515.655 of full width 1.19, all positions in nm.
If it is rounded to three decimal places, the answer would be 0.721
